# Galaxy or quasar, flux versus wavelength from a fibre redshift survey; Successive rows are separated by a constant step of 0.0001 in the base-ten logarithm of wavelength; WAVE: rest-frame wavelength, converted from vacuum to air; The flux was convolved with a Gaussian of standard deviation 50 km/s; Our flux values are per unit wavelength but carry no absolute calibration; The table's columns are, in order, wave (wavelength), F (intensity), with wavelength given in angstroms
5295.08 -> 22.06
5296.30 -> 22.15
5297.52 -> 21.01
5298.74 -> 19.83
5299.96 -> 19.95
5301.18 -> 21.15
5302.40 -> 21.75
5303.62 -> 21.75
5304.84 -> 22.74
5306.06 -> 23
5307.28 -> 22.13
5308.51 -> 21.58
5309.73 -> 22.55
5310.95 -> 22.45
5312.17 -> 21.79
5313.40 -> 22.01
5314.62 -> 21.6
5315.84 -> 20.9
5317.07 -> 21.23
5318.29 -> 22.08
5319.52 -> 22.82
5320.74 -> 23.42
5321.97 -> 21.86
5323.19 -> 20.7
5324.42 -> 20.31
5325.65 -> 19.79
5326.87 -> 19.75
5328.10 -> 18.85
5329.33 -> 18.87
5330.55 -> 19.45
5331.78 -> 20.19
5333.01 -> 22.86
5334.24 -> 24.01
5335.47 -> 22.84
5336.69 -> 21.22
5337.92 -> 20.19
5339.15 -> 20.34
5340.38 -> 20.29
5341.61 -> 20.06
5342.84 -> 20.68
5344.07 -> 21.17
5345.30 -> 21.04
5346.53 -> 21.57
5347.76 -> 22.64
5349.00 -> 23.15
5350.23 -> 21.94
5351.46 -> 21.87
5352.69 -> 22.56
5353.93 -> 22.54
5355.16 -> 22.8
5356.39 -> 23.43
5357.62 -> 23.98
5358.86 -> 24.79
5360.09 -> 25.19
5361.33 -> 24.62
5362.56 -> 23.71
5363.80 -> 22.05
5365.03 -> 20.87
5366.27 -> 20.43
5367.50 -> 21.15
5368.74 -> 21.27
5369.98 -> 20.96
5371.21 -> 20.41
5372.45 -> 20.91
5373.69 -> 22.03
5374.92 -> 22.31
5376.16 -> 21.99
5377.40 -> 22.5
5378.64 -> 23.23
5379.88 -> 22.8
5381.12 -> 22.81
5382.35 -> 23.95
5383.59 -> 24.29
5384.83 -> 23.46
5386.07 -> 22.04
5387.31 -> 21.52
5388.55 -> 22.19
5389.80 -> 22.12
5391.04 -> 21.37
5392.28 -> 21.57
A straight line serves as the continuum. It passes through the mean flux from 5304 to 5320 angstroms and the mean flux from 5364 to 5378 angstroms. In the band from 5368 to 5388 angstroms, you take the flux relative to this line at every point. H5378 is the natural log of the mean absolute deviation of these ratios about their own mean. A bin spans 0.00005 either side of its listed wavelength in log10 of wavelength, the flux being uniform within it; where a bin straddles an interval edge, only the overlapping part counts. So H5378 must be -3.14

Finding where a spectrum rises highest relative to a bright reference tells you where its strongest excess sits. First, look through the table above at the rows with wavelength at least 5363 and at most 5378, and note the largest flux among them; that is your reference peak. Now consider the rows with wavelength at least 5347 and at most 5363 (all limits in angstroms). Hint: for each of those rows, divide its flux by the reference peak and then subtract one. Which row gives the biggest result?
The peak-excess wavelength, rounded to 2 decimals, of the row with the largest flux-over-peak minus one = 5360.09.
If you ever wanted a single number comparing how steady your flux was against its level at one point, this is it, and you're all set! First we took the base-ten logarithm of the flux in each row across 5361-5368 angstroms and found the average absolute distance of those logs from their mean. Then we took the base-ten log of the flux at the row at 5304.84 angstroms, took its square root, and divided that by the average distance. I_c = 45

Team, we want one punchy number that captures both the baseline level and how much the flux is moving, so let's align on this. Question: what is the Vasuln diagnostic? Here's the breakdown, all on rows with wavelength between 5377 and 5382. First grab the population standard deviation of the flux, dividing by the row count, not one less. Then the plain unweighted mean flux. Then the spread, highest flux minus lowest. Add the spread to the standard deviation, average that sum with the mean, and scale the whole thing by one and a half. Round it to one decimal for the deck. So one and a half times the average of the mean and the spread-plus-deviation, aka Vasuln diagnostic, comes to 17.9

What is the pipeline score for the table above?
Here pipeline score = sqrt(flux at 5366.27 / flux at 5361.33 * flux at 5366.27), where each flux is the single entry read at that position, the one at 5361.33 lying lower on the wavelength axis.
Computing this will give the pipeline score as 4.1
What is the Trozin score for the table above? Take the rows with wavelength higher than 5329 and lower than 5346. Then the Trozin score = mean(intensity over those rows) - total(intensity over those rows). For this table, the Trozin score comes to -272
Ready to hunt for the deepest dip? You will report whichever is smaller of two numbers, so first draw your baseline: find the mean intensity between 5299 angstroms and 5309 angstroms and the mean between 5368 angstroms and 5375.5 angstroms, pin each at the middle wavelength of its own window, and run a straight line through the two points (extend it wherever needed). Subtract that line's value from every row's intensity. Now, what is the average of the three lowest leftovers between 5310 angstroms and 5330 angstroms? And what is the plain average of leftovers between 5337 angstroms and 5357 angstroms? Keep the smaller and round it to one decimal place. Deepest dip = -2.4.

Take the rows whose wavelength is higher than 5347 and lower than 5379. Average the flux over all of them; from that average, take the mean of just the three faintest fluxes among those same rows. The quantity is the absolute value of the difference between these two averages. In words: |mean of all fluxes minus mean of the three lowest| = 1.9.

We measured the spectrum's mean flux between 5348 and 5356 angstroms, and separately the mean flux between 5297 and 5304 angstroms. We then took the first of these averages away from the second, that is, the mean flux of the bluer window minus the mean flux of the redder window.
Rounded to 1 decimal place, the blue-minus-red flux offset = -1.6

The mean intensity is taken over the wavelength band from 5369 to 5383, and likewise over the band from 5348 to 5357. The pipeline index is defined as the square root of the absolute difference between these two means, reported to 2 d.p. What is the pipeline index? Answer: 0.66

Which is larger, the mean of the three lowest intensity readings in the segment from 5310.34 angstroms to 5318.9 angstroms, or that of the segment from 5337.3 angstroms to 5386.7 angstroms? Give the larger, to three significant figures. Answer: 21.2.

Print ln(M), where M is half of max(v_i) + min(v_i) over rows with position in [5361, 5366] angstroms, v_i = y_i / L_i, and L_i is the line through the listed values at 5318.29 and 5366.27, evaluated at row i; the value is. 0.10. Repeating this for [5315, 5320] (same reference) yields -0.01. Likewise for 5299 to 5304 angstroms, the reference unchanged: -0.08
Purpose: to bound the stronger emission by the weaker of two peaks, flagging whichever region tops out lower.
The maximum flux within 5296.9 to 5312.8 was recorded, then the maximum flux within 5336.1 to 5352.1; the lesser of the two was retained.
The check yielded 23.0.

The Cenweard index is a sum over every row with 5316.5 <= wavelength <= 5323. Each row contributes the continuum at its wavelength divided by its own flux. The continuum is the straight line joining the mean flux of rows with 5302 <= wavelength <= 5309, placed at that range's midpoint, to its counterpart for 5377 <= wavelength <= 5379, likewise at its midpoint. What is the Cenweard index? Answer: 5.01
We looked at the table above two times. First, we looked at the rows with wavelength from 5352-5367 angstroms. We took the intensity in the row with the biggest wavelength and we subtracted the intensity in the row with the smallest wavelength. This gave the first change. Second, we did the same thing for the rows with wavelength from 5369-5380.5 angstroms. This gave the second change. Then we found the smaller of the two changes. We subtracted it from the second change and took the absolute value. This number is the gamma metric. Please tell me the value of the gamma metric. 4.0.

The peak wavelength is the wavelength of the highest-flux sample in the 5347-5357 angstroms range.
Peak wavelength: 5356.39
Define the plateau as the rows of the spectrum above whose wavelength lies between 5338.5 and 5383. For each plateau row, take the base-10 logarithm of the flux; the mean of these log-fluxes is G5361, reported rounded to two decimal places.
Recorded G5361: 1.34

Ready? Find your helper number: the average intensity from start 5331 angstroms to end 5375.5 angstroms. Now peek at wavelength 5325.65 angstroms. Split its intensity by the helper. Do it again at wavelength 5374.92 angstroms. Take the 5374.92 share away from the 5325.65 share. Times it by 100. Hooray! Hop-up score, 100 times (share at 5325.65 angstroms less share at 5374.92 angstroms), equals -11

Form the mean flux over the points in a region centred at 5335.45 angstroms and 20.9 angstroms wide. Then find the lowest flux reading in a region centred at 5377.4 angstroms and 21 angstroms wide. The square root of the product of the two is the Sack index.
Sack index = 20.55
